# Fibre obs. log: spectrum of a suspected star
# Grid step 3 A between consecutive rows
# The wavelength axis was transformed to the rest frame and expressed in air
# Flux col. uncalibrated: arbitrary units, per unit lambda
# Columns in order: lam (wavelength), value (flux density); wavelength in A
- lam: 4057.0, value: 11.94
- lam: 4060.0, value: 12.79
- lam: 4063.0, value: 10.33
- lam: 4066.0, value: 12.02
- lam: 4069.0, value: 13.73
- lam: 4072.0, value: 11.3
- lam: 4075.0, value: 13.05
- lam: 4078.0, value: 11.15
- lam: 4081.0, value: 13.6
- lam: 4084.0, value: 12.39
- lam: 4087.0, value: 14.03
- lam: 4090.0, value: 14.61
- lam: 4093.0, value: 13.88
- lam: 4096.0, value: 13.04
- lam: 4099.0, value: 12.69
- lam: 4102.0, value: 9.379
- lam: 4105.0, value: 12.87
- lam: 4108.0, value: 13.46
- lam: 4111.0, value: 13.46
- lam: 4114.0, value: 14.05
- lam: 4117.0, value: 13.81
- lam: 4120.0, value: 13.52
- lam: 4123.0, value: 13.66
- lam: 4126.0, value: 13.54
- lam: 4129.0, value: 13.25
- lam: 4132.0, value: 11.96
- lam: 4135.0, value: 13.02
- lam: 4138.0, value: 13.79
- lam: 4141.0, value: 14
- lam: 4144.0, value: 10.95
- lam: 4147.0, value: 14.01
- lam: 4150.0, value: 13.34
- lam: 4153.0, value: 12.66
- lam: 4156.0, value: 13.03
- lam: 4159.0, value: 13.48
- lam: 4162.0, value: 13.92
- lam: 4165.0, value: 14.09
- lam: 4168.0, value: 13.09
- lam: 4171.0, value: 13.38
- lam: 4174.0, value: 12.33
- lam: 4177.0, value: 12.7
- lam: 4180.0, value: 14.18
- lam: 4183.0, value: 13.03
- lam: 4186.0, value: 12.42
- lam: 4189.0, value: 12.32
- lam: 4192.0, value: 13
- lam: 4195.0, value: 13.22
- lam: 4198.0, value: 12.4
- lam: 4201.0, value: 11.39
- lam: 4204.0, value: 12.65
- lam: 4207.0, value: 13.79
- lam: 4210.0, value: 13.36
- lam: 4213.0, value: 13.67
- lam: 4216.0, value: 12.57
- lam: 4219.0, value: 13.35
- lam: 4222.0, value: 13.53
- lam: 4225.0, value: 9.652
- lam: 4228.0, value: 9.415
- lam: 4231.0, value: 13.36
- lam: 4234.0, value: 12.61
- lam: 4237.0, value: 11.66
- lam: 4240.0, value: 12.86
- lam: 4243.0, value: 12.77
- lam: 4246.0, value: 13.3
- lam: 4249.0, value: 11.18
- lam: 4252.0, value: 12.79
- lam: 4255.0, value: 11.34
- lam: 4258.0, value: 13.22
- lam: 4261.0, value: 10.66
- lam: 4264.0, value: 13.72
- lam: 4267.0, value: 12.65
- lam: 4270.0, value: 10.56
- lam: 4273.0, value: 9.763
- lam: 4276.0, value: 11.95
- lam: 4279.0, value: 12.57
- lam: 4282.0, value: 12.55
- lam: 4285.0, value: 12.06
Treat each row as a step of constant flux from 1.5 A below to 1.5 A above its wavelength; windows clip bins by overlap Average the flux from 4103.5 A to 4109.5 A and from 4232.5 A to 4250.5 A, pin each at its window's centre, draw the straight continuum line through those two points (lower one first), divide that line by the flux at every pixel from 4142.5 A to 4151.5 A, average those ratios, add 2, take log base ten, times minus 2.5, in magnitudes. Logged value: -1.20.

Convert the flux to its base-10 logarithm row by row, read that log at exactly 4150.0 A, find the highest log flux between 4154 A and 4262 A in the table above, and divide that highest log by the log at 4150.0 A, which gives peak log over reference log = 1.02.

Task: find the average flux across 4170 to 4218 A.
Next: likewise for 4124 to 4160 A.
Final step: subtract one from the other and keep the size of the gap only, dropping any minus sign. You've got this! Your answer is 0.19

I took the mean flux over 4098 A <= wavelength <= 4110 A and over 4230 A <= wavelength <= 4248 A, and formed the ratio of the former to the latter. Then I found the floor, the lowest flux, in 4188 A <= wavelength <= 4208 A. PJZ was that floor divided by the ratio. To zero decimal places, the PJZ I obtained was 12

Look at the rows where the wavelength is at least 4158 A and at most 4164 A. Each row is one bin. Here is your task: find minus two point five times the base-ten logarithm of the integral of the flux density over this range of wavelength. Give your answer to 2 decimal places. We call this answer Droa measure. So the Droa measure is -4.79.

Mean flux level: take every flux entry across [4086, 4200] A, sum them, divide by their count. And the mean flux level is 13.1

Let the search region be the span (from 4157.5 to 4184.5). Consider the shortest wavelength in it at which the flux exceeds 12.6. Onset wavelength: 4159.0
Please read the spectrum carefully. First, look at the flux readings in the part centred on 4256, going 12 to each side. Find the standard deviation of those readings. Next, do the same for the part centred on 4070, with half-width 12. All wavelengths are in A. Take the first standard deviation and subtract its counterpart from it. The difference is -0.10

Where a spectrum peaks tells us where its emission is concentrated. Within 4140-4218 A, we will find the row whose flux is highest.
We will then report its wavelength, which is 4180.0 A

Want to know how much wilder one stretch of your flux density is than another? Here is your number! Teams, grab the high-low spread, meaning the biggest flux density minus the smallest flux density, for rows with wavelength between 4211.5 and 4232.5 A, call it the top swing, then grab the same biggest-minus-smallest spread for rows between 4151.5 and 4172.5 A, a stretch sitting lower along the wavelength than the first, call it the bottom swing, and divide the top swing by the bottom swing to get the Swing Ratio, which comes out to 3.0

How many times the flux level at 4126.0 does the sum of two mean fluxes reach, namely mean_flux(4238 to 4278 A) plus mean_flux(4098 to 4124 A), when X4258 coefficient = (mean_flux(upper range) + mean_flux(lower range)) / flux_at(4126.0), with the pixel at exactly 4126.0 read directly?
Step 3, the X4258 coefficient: 1.85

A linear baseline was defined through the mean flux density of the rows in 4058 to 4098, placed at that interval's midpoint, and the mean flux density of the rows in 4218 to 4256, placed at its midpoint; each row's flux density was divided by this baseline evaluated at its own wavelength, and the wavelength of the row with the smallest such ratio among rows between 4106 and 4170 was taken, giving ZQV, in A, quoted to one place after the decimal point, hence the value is 4144.0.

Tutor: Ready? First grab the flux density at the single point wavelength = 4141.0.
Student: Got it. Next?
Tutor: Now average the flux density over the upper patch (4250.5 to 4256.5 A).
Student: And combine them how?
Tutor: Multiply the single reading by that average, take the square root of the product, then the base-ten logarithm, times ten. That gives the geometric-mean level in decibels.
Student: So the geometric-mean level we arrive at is 11.1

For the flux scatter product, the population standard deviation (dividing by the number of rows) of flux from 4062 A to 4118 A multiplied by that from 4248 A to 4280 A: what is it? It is 1.61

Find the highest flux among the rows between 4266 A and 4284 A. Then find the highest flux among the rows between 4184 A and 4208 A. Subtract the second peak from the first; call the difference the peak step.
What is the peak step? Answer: -1.1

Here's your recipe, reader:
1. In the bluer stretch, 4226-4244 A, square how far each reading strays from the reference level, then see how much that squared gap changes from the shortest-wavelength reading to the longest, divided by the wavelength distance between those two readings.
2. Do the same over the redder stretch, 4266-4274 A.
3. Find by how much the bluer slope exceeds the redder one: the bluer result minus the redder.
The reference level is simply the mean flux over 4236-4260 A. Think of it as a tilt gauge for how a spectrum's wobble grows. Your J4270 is -1.7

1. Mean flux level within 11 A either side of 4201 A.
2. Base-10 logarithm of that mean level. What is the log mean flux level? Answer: 1.11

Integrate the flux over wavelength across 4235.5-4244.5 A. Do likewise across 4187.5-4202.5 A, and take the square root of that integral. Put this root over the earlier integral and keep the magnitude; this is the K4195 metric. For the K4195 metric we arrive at 0.12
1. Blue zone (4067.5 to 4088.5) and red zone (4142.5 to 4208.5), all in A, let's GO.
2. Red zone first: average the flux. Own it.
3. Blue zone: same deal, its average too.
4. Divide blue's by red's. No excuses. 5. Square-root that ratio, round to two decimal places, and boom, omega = 0.99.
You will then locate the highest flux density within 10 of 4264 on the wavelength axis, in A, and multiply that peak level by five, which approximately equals 68.6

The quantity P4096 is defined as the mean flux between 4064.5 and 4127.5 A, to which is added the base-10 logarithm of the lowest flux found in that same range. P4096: 14.0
